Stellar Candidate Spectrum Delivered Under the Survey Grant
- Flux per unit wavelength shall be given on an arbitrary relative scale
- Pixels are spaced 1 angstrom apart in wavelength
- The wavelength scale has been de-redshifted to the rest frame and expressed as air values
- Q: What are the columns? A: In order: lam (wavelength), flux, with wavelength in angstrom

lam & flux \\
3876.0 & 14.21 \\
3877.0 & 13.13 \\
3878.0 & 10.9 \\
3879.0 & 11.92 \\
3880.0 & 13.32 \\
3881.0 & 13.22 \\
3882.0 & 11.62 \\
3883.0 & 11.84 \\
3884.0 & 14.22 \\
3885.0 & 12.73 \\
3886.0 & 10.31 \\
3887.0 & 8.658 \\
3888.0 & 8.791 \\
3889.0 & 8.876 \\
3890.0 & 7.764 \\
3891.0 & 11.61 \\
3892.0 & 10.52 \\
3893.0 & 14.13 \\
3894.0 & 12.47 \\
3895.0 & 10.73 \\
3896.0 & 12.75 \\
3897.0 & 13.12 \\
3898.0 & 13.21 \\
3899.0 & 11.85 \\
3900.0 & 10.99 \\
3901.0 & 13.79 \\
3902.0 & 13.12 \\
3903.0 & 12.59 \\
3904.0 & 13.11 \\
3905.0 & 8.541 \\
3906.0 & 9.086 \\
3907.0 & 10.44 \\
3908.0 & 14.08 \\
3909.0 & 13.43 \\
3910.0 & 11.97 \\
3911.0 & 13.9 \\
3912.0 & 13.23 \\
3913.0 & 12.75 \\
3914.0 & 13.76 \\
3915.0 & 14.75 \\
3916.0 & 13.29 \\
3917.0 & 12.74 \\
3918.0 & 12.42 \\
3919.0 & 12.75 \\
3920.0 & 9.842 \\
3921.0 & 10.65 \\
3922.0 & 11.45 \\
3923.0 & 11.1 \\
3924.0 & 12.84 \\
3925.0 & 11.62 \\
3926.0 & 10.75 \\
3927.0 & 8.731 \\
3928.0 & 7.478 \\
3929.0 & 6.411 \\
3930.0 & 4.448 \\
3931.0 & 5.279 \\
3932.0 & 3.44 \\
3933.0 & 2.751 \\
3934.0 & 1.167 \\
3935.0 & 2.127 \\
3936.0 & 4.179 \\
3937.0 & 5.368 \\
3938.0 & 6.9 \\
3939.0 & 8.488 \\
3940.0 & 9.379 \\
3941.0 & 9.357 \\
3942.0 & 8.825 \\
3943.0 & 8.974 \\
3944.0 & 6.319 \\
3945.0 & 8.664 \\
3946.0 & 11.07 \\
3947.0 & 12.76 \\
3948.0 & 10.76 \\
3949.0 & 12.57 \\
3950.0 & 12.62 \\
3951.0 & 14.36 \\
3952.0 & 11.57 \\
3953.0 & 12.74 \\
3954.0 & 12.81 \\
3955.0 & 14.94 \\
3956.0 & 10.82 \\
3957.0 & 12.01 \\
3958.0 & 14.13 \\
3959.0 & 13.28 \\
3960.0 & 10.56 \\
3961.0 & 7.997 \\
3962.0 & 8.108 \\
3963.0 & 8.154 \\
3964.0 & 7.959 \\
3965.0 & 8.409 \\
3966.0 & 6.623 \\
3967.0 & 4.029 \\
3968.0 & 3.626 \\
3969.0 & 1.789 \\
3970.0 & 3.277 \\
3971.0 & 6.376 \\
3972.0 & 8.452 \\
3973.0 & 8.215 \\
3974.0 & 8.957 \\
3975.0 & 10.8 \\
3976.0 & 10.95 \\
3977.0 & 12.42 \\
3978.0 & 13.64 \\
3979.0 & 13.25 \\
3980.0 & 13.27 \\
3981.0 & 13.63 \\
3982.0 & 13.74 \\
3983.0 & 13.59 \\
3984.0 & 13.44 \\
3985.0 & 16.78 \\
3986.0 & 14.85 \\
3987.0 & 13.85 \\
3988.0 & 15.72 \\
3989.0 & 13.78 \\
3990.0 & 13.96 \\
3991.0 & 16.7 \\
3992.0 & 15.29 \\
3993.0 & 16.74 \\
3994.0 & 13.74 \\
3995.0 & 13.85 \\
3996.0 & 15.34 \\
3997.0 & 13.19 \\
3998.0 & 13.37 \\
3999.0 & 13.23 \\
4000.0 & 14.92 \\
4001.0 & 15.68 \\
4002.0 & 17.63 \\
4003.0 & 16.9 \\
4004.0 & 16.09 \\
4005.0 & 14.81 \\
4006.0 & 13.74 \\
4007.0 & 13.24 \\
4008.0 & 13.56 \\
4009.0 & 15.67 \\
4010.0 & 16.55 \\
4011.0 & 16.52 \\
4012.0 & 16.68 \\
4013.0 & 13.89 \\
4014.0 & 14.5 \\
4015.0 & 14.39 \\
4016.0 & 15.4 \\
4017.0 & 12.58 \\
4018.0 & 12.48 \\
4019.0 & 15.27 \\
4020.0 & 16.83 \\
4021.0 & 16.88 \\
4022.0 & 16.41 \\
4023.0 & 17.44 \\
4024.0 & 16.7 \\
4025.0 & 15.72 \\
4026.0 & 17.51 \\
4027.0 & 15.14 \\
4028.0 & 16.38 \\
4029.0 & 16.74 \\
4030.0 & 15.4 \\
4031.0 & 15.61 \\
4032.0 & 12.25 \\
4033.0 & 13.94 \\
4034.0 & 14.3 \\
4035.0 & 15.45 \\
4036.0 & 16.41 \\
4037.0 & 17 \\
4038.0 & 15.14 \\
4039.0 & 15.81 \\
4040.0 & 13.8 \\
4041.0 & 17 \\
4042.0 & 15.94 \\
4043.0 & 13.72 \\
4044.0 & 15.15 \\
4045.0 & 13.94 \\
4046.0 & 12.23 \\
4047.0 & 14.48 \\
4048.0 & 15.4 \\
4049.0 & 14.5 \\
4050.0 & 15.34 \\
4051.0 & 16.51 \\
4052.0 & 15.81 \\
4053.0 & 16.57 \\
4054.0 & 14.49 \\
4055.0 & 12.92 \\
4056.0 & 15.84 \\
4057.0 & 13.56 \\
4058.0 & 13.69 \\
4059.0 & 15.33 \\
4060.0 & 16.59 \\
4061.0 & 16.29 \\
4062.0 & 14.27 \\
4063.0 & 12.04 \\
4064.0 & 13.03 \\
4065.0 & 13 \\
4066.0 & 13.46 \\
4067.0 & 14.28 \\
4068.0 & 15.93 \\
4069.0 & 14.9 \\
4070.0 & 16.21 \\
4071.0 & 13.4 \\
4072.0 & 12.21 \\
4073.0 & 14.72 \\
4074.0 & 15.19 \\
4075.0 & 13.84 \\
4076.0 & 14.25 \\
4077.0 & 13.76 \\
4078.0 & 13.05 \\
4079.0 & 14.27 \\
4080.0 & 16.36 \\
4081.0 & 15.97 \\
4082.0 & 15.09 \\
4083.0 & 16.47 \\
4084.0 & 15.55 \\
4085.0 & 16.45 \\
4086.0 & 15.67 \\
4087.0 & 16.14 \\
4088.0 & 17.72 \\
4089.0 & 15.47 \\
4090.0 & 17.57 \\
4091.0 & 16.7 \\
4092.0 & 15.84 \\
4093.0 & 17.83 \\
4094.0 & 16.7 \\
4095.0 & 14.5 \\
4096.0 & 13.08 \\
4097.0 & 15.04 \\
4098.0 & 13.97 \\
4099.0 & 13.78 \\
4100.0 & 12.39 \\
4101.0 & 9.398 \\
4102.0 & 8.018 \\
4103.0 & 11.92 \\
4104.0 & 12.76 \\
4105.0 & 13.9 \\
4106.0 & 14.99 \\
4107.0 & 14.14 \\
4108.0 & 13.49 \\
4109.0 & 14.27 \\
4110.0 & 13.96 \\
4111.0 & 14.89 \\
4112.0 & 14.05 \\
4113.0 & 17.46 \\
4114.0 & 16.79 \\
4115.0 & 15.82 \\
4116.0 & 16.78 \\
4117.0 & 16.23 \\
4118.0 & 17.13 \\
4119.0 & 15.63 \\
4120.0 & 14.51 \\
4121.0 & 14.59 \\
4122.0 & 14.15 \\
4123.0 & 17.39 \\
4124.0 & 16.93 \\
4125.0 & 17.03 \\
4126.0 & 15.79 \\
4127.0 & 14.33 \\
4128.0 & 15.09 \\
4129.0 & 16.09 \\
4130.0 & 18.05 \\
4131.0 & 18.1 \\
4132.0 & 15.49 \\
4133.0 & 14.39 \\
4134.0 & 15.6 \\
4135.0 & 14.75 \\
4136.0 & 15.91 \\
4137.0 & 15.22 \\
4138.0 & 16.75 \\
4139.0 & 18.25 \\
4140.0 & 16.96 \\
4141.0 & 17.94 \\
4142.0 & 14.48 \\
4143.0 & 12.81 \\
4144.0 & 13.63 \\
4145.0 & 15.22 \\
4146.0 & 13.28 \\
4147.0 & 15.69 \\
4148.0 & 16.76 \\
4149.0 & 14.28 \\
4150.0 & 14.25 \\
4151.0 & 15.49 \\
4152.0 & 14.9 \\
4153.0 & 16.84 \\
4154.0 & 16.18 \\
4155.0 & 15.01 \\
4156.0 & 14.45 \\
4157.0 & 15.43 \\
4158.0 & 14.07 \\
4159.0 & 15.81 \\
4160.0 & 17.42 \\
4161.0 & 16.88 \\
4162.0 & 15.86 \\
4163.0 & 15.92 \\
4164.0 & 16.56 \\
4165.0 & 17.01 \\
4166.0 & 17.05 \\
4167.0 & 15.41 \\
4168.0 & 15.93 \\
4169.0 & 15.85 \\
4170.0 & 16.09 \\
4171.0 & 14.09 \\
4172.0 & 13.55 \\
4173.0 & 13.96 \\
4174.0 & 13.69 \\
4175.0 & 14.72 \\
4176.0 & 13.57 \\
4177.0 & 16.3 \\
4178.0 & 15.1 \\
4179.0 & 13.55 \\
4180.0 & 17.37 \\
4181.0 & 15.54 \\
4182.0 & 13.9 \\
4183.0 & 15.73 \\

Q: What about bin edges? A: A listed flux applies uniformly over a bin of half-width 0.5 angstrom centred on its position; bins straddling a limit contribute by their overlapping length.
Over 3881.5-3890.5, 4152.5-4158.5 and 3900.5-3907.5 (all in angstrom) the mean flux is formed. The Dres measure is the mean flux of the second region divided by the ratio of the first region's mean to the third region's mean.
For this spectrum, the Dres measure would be 16.8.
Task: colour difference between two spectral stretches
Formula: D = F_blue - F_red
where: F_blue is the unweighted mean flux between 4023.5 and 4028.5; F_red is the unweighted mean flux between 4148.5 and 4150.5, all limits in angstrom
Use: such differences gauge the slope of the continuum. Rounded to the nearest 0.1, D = 2.0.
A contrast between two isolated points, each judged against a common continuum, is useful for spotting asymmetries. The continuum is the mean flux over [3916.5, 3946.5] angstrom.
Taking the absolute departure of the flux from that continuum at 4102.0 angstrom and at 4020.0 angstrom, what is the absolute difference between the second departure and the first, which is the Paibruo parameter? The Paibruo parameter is 8.5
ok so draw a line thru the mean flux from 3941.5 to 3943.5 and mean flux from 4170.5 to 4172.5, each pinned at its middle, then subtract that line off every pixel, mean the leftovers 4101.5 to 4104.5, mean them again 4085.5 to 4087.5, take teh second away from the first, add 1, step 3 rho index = -4.4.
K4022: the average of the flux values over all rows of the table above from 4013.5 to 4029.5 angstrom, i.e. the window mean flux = 15.6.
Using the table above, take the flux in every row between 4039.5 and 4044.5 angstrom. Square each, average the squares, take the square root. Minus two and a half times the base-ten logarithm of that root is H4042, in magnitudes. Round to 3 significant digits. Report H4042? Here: -2.95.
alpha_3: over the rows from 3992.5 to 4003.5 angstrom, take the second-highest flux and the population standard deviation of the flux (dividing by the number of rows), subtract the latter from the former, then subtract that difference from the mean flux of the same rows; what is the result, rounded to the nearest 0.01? -0.40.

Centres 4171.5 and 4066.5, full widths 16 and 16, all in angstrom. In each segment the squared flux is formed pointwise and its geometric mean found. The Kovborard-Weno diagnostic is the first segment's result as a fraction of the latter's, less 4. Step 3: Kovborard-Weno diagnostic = -2.89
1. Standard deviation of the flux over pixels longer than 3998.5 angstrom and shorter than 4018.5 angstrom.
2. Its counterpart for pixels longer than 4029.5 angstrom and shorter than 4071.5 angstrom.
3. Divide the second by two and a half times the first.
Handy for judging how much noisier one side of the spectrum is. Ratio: 0.36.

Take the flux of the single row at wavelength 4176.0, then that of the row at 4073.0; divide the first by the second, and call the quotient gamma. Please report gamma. 0.92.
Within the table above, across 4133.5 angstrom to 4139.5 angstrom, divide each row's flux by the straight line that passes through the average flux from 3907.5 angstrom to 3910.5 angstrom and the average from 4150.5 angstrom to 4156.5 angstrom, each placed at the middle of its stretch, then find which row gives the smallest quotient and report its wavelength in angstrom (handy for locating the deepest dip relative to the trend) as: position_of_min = 4135.0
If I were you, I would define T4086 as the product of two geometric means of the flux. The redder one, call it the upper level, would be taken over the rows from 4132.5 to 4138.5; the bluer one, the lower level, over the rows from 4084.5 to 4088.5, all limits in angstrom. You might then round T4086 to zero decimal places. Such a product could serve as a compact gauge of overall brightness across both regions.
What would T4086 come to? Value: 254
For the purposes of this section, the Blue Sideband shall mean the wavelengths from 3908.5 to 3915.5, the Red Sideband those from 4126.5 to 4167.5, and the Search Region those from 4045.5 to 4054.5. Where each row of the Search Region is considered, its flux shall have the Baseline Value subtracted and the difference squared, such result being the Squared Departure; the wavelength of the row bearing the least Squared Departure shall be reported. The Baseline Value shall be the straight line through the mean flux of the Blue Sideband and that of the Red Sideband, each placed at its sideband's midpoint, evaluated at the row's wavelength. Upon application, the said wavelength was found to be 4049.0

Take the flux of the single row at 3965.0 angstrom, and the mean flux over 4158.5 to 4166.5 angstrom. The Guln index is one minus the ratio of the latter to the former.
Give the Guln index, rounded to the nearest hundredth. -0.97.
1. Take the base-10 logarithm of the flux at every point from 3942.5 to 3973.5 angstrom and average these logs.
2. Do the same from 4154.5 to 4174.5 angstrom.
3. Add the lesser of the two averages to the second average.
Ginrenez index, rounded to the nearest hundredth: 2.13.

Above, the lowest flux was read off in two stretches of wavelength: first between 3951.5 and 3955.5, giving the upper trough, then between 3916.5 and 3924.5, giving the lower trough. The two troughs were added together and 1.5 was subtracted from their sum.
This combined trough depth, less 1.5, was 19.9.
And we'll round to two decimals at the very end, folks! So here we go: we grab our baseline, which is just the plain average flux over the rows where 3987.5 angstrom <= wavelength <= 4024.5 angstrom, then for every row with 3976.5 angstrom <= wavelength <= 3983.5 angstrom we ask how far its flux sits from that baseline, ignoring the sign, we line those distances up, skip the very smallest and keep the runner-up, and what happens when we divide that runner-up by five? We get 0.30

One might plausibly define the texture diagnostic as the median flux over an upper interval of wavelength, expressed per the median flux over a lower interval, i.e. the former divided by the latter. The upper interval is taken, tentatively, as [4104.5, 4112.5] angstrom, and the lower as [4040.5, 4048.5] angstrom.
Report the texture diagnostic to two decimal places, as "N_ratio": 0.95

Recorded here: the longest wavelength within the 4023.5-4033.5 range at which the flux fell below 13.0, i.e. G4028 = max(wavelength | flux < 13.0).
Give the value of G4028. 4032.0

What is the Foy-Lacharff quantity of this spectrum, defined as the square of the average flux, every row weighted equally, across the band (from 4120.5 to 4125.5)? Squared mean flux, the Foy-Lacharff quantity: 257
